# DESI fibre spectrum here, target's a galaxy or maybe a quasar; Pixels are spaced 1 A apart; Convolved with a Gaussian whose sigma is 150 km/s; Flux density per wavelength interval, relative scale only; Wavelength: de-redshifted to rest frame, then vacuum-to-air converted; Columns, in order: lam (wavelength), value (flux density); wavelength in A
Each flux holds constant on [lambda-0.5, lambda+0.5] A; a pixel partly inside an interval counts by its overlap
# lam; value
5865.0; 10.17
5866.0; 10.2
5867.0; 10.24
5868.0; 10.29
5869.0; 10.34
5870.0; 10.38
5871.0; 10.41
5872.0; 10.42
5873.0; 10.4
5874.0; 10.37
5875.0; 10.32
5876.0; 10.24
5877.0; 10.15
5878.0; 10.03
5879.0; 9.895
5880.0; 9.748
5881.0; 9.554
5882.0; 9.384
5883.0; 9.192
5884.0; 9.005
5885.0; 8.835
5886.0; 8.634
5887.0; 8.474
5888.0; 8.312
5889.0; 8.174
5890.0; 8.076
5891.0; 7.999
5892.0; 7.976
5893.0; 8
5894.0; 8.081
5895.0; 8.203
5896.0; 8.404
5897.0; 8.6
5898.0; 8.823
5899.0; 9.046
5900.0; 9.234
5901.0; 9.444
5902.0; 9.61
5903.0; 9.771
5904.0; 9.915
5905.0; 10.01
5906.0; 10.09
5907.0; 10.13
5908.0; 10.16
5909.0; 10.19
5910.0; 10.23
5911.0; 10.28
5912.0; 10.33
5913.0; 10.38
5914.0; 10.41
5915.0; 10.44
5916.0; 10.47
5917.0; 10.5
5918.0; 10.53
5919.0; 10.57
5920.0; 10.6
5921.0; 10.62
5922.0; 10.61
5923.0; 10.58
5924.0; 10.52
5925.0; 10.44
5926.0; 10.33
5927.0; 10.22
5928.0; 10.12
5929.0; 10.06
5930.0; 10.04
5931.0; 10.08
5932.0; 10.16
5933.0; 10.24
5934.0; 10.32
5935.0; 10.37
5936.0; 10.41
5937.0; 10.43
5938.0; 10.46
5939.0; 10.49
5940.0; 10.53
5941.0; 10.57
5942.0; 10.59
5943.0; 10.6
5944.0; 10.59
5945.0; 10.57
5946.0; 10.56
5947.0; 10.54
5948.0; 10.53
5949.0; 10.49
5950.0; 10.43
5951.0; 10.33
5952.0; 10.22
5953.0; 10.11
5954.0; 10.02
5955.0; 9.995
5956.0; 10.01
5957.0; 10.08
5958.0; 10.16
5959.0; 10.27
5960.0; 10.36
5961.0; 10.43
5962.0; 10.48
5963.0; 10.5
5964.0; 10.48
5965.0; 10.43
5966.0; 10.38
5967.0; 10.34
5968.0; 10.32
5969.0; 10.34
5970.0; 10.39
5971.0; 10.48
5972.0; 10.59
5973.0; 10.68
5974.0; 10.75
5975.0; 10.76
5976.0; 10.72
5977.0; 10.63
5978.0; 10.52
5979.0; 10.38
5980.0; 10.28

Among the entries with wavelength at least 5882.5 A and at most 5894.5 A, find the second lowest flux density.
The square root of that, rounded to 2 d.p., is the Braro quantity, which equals 2.83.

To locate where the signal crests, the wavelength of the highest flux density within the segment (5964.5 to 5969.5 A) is 5965.0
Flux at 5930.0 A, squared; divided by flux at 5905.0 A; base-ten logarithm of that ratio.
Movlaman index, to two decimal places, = 1.00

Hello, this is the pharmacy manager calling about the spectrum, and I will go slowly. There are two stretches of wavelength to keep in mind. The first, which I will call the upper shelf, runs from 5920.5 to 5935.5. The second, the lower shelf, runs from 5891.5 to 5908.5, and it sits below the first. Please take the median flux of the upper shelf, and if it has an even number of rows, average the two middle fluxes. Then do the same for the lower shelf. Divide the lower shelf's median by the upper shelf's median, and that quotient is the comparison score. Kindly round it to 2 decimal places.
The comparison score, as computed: 0.89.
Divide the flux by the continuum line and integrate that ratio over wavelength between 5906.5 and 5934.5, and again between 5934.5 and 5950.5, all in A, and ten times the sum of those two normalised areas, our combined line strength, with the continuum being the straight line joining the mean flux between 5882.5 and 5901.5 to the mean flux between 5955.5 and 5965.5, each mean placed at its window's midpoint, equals 483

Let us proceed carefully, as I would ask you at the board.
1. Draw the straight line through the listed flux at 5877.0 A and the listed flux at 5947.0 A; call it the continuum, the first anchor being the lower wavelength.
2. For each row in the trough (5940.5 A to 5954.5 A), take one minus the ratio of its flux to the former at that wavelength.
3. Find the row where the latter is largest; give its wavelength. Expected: 5954.0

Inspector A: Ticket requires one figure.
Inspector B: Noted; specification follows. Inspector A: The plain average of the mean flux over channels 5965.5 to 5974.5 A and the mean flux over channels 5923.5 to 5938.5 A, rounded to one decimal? 10.4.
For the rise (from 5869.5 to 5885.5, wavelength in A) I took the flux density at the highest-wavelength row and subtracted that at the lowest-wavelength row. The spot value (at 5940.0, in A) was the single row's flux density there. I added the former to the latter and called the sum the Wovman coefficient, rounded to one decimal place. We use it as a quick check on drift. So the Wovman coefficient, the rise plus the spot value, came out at 9.0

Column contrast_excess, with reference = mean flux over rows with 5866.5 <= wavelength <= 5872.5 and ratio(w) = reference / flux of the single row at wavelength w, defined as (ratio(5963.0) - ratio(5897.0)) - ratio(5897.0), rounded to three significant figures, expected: -1.42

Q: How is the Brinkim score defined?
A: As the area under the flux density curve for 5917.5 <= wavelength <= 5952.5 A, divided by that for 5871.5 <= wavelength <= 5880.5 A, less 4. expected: 0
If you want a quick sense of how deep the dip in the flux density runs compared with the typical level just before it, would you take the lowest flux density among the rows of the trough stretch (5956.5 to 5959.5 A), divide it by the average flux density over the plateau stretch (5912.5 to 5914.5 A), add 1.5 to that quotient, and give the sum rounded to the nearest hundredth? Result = 2.47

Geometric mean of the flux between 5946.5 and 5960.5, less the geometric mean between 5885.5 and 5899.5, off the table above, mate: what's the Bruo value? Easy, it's 1.9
